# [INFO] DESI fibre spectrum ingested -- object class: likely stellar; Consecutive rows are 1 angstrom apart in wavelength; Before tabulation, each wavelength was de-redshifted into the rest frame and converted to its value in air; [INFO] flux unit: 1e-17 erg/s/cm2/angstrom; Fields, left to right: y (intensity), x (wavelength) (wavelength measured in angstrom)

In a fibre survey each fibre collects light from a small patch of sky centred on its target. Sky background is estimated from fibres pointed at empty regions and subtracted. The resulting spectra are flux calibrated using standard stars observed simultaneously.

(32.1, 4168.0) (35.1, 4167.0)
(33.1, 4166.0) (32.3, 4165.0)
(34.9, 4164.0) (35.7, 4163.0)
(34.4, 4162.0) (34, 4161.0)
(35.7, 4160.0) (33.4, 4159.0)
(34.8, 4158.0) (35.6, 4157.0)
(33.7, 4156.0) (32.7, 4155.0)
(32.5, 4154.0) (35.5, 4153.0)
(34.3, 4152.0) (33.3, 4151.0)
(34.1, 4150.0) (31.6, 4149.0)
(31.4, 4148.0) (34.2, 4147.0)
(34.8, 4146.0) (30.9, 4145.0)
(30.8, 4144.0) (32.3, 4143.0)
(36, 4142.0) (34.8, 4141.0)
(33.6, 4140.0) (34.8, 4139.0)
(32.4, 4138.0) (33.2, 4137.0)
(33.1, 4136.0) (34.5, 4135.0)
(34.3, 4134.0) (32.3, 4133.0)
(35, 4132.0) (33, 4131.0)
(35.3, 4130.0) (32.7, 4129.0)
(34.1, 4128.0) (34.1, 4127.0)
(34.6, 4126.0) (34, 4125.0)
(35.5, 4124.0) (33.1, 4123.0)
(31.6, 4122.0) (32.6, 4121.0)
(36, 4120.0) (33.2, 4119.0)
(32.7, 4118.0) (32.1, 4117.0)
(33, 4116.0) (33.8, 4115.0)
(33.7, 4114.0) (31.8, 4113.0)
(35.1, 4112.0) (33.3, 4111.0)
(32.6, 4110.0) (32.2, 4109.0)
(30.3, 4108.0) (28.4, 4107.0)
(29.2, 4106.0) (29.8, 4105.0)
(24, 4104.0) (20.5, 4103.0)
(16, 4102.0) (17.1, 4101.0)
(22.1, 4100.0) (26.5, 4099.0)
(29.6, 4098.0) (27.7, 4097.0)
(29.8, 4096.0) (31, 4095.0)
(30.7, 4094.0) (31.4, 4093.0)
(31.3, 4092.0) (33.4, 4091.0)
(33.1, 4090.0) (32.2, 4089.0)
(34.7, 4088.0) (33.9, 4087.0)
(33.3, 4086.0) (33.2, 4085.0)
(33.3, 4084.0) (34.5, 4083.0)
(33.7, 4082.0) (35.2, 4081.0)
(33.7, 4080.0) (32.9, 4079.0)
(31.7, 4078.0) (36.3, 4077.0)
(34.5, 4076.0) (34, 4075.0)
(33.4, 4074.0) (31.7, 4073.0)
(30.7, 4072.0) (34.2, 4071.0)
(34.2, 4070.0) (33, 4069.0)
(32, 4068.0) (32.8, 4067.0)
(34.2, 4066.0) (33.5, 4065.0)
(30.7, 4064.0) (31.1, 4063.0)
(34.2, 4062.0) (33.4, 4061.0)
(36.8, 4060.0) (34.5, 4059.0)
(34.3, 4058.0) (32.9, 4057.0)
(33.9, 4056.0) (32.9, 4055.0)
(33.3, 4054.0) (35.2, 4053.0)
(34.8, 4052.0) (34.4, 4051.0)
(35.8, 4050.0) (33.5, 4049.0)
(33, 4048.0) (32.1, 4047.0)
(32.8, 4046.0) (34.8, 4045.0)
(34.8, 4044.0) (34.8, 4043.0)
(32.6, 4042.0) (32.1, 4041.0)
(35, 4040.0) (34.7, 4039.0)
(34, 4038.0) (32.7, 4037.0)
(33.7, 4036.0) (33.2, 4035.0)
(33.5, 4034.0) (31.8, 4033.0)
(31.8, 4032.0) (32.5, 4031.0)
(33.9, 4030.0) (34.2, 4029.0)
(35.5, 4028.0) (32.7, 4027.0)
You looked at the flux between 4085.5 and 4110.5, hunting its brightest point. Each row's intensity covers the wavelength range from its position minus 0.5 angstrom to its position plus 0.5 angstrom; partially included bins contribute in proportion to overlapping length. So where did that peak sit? 4088.0 angstrom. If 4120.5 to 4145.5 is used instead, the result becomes 4142.0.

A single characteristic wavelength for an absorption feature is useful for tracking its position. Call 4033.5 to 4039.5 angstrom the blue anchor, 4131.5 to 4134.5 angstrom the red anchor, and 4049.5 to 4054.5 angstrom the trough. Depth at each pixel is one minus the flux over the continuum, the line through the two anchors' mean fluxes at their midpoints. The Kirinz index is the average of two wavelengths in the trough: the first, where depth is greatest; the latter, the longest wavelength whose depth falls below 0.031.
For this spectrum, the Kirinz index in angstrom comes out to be 4054.0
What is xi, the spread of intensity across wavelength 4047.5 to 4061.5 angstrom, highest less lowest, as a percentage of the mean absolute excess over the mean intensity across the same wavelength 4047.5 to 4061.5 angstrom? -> 423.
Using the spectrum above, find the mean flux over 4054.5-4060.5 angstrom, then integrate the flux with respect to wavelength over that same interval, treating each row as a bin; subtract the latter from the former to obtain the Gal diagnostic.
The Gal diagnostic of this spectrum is -171.1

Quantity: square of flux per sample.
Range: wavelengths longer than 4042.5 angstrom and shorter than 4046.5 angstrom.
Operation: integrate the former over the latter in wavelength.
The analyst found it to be 4709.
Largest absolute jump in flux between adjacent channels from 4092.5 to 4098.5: 2.10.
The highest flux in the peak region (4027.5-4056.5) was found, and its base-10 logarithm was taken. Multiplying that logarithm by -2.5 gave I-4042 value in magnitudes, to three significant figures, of -3.88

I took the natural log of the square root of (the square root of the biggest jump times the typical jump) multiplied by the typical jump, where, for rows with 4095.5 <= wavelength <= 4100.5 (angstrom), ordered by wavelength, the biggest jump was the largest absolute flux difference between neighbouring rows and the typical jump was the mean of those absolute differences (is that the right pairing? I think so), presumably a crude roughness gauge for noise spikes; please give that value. 1.2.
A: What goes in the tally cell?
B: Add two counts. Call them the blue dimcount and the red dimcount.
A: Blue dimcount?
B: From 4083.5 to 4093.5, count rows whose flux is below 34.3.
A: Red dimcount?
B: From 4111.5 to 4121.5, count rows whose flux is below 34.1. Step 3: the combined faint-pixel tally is 17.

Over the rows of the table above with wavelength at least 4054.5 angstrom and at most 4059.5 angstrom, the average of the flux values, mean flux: 33.7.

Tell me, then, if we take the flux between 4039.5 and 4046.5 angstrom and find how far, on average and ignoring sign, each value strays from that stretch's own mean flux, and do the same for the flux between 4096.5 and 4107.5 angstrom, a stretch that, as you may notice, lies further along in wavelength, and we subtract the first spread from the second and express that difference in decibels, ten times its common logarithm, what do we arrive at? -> 5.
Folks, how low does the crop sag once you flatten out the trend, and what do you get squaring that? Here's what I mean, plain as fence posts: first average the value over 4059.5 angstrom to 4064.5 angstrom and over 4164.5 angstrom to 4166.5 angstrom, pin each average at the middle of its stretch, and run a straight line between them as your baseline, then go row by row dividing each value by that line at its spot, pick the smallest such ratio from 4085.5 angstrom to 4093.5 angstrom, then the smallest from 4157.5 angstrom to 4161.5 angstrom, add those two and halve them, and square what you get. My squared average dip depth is 0.97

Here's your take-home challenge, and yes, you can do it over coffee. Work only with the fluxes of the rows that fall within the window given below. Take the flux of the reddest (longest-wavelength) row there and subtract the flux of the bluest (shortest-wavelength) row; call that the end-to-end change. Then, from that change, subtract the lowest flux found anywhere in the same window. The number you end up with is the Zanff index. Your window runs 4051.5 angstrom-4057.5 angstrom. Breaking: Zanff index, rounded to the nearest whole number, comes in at -35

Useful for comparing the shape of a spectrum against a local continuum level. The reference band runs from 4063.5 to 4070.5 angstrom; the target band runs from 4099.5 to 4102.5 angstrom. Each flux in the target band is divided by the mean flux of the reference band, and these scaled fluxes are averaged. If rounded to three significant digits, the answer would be 0.559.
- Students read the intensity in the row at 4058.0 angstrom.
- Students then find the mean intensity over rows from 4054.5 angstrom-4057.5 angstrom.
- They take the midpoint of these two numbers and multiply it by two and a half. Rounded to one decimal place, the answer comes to 84.4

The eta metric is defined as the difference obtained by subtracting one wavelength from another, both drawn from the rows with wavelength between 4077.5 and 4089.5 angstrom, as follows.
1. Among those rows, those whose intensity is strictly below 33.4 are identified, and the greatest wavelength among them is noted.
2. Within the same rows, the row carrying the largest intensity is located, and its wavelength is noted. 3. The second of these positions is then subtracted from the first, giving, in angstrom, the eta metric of 8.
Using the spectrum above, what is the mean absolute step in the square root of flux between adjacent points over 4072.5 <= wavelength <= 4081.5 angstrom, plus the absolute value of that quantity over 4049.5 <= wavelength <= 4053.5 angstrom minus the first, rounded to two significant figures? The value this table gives 0.21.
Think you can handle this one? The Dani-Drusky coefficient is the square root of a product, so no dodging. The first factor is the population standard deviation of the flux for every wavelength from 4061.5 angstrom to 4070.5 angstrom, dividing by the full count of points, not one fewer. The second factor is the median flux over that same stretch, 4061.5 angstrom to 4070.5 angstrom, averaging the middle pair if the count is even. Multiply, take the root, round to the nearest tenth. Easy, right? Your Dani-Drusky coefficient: 6.5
